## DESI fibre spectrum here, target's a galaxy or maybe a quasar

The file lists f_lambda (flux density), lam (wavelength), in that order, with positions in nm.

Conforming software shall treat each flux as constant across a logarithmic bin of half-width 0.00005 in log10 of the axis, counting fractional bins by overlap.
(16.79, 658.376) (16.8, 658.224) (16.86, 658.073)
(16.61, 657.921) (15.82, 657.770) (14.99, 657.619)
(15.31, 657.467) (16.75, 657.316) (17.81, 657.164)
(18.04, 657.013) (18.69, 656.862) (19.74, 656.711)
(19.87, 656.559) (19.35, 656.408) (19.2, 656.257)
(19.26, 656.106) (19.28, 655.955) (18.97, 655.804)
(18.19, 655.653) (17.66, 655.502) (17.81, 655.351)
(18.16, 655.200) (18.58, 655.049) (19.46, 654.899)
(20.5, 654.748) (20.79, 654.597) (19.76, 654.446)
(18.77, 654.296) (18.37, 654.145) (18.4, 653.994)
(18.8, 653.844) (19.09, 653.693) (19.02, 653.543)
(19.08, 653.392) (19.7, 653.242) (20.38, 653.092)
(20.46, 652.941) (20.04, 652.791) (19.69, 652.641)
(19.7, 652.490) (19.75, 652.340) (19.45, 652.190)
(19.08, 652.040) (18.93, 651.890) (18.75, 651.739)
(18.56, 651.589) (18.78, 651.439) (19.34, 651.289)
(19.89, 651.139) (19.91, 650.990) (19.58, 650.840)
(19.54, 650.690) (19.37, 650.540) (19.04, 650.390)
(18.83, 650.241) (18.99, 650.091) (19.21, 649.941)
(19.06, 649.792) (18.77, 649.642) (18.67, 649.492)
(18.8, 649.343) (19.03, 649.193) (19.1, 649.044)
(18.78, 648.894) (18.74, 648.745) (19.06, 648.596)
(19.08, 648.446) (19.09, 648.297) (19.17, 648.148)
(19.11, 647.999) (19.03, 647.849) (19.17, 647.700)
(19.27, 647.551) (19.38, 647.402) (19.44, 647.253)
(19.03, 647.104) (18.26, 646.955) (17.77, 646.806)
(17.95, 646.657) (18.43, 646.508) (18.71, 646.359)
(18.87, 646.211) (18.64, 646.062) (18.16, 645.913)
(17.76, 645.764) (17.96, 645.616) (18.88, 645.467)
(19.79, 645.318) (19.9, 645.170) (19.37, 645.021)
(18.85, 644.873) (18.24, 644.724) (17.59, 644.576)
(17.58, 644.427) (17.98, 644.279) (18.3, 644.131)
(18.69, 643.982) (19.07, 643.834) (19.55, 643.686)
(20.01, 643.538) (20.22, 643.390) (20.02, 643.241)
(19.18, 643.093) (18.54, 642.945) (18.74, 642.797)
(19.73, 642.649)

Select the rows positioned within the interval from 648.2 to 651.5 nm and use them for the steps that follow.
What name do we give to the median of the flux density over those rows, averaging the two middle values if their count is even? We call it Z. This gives 19.1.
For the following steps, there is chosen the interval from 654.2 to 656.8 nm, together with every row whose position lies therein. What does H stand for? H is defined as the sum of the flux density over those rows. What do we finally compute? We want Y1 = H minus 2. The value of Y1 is 323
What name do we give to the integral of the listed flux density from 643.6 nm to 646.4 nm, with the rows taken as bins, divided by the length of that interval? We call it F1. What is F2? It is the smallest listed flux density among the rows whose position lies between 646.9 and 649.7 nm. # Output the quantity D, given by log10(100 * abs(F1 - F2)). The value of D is 1.6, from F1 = 18.6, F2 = 18.26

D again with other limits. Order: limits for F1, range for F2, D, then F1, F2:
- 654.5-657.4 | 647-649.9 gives 1.2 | 18.8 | 18.67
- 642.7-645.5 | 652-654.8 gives 1.8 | 19.0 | 18.37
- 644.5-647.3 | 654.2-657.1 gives 2.0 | 18.6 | 17.66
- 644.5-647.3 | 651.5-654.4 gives 1.4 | 18.6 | 18.37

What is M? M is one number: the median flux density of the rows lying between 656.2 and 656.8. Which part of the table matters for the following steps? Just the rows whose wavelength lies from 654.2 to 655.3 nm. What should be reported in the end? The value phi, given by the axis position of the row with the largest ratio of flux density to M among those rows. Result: 654.597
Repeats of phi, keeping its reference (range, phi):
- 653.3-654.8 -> 654.597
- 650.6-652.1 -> 650.990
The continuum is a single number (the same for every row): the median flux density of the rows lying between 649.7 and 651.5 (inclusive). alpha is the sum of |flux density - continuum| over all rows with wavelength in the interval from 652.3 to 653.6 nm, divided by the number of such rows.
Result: 0.6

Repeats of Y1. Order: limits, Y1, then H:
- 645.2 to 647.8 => 315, 317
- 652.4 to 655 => 330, 332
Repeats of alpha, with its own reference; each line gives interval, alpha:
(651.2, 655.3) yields 0.6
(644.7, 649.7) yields 0.5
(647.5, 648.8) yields 0.2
